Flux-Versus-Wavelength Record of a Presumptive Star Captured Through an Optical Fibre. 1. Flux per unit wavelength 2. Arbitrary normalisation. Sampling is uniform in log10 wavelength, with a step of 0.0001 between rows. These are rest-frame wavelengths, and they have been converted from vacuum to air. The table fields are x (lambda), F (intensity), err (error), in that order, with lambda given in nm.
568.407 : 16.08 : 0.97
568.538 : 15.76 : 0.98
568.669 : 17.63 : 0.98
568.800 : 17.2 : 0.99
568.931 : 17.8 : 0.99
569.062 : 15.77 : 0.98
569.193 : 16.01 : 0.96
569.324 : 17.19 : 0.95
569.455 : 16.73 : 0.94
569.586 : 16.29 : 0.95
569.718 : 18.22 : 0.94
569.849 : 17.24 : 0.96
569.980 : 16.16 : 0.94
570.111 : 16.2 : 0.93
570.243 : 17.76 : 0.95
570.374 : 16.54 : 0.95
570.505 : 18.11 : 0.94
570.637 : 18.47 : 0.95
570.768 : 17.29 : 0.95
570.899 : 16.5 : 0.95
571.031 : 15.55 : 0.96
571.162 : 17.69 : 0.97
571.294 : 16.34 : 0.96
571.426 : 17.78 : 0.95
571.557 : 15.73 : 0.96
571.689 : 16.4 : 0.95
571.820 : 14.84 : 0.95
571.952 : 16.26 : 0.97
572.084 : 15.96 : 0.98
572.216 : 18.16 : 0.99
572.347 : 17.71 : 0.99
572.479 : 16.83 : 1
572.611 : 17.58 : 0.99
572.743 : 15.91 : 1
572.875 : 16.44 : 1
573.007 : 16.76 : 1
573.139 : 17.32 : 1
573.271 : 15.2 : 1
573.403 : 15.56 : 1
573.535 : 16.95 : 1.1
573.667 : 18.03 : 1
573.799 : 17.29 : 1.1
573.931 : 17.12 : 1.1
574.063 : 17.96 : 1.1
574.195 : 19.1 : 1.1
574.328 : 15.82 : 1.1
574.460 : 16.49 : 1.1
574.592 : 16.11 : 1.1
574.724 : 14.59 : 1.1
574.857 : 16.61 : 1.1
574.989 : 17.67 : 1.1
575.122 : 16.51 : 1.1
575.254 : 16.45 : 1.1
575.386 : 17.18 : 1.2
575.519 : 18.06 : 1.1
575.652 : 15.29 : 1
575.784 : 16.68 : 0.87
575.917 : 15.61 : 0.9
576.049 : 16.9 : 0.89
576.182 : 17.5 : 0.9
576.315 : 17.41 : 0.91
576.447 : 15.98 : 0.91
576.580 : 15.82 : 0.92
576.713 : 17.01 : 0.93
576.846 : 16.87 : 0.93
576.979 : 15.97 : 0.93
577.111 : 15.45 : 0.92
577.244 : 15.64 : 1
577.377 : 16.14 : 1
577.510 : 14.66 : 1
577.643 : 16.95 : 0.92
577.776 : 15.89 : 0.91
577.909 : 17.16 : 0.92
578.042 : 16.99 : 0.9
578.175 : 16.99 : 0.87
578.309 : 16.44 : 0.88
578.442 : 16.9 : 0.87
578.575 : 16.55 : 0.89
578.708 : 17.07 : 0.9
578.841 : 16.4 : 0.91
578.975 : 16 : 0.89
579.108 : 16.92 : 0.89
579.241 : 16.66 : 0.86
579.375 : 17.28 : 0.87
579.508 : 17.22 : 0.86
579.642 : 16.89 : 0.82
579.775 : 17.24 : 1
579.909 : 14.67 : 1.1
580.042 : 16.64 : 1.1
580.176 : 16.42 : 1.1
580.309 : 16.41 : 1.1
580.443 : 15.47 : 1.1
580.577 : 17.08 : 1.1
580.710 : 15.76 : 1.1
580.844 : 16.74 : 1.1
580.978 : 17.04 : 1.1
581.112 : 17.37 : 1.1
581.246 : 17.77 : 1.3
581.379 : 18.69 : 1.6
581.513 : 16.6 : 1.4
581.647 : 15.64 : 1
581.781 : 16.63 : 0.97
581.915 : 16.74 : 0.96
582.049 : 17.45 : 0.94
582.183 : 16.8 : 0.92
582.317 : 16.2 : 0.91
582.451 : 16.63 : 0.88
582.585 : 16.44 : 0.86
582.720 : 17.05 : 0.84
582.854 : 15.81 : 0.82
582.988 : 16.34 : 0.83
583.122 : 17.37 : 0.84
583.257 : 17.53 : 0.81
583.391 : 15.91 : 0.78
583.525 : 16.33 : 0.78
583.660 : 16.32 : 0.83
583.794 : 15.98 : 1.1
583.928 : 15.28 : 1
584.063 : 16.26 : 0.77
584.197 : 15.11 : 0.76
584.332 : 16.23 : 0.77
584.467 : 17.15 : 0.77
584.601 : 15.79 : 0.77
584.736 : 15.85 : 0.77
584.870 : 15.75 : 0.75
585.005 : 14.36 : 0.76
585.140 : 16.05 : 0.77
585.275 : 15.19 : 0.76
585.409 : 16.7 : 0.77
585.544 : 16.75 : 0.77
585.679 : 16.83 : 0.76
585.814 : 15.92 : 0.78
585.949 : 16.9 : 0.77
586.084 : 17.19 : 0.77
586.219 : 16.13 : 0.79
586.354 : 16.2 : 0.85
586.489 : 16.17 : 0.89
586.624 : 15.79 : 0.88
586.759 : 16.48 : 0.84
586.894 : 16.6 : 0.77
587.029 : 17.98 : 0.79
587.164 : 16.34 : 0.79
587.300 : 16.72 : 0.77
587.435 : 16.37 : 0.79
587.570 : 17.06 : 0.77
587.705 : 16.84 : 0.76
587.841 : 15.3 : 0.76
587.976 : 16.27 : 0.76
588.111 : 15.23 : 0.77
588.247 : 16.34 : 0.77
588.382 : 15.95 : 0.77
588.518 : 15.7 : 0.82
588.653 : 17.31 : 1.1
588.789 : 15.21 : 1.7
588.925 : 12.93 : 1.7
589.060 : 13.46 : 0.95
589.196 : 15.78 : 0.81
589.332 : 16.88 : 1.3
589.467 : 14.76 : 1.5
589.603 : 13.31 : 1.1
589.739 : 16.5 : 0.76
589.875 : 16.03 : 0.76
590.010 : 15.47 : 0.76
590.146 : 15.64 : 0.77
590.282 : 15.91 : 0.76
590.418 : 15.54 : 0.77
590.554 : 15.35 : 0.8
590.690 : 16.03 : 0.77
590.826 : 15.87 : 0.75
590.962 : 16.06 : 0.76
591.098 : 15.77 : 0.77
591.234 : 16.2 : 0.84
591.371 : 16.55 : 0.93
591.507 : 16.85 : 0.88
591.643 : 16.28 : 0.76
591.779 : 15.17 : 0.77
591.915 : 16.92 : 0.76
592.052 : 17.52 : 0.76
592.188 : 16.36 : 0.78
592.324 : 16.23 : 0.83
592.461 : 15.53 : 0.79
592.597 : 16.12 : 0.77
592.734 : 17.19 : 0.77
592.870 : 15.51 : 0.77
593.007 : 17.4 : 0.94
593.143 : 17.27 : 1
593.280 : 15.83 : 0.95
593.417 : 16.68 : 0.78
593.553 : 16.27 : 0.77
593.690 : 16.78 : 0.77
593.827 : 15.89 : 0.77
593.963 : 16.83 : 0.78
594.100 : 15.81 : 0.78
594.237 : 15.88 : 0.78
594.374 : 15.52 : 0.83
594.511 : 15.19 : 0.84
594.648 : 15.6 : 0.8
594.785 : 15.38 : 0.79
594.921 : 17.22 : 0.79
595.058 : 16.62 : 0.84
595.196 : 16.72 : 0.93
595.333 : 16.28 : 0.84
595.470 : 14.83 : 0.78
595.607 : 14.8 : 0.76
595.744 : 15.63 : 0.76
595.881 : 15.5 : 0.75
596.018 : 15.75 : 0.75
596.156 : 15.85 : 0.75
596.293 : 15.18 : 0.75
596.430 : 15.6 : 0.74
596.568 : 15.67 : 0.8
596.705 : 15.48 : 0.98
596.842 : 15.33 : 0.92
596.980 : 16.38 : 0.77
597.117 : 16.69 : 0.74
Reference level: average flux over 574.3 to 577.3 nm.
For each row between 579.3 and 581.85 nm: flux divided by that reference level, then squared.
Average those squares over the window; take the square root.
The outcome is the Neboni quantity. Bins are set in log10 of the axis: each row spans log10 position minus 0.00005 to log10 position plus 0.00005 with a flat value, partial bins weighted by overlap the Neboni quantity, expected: 1.02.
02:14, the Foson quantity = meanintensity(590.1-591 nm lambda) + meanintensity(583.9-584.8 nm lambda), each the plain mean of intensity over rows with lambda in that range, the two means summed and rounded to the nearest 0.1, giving 31.7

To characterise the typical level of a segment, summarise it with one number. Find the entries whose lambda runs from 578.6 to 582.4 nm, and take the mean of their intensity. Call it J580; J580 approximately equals 16.7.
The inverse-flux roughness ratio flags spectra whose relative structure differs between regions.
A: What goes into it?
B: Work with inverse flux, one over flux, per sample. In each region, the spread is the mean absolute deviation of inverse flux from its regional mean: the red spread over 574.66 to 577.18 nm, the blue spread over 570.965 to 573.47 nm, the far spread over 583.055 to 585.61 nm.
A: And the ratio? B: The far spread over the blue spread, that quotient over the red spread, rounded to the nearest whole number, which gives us 296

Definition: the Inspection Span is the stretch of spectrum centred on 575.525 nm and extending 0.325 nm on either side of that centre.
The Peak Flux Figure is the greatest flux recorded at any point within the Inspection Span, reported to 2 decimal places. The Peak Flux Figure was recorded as 18.06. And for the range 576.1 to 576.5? 17.50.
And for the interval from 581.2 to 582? 18.69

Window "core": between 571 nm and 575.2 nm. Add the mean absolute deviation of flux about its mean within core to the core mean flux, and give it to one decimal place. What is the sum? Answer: 17.5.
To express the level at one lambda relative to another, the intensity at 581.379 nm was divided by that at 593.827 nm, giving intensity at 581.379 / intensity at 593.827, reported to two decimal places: 1.18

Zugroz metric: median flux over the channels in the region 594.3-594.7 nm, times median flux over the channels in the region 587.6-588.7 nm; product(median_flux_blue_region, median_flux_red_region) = 250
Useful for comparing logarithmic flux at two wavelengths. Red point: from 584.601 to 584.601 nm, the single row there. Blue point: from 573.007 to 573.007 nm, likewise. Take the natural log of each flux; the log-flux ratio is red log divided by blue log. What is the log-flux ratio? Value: 0.98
